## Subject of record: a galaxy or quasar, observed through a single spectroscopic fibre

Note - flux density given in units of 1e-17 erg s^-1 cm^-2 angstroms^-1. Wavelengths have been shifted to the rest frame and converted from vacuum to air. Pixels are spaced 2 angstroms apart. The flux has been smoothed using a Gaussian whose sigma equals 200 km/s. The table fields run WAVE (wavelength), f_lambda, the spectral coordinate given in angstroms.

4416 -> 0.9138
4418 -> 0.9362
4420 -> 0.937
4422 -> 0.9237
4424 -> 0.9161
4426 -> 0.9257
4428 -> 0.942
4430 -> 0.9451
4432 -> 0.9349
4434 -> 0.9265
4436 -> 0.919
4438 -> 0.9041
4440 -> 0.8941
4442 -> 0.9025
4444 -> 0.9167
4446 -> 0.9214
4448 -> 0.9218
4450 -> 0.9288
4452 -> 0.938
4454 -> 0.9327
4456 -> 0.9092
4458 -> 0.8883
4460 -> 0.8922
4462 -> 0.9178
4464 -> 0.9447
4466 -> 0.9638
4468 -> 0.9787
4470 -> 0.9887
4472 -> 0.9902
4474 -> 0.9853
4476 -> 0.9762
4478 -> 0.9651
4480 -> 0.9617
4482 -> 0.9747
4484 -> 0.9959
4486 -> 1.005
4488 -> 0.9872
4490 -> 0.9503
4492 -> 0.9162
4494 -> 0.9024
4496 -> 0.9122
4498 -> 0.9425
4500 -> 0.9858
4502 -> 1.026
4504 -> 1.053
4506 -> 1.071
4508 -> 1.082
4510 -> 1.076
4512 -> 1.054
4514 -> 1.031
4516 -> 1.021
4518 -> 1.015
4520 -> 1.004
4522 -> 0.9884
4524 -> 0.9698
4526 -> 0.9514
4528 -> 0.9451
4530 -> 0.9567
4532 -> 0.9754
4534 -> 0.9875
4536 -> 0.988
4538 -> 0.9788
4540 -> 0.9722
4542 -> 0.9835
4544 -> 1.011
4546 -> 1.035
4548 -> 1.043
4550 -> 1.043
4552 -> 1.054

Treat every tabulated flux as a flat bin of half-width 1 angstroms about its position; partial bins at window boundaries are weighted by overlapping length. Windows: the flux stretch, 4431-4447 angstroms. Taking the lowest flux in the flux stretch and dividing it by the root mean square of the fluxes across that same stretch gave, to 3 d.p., 0.977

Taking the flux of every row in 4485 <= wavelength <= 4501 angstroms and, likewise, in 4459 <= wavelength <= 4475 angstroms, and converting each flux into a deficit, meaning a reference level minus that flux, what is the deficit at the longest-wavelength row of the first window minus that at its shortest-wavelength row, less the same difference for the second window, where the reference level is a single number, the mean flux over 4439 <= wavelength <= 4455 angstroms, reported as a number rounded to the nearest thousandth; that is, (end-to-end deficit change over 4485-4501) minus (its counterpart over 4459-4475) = 0.112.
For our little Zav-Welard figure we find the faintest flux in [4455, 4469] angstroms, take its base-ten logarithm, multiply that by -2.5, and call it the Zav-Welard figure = 0.13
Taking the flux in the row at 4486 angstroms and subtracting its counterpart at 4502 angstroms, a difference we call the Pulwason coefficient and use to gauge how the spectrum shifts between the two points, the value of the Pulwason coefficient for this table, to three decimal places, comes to -0.021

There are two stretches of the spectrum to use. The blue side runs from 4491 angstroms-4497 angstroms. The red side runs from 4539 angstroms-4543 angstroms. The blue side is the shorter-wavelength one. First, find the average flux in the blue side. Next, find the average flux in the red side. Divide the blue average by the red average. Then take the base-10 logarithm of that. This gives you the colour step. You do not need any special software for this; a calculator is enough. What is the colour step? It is -0.031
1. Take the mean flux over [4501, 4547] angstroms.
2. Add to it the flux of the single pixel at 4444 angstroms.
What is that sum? 1.92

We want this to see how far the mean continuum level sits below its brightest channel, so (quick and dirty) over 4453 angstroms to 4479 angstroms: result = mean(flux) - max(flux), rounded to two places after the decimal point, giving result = -0.04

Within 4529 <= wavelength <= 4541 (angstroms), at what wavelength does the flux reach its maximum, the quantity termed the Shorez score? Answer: 4536 angstroms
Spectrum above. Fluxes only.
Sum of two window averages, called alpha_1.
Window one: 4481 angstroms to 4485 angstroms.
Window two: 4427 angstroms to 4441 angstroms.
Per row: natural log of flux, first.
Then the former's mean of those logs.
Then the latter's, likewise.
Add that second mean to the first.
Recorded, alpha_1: -0.09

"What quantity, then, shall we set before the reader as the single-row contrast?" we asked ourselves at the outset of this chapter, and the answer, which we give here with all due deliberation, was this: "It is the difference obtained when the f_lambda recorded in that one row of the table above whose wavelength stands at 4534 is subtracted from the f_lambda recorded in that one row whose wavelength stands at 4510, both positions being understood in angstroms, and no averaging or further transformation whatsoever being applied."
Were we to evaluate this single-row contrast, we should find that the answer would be 0.09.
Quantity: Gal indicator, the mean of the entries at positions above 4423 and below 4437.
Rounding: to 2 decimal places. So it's 0.93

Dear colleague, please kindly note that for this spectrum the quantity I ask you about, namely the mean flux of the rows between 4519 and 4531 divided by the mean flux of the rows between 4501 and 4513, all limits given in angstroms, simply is 0.91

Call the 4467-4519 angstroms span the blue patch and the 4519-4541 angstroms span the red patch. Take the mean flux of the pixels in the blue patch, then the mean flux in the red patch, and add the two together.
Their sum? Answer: 1.97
